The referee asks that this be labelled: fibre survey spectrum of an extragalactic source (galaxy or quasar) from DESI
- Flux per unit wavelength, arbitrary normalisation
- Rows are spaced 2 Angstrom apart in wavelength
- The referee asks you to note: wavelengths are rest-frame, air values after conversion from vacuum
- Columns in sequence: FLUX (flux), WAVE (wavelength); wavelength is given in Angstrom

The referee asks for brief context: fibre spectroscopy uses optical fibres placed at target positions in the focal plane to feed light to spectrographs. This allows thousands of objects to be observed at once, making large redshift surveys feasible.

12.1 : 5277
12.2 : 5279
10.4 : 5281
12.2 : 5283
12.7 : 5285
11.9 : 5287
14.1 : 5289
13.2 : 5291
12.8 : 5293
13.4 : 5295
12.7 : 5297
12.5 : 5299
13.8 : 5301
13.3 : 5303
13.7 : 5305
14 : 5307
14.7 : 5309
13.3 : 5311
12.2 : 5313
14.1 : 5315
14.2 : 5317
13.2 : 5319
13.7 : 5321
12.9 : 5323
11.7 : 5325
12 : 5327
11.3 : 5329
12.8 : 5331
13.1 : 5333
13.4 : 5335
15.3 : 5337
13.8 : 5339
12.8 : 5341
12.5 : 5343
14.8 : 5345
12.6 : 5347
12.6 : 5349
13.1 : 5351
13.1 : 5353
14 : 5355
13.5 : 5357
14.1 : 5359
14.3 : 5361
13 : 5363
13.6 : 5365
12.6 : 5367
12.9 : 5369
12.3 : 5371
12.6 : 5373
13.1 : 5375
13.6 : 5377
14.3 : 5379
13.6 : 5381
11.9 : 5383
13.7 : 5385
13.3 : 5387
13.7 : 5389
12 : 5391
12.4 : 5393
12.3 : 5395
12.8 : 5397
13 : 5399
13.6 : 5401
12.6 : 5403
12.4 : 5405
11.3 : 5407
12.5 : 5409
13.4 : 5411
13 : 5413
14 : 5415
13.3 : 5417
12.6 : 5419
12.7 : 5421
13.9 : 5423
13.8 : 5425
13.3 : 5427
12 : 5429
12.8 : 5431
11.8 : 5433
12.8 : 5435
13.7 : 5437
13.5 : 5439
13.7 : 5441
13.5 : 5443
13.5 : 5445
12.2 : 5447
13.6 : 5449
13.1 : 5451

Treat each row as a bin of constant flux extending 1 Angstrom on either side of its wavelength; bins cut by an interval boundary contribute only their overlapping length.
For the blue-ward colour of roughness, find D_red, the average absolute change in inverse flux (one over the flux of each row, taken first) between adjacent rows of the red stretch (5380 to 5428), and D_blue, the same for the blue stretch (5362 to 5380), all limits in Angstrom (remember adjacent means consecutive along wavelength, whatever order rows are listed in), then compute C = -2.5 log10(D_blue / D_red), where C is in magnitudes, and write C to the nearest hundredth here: 0.33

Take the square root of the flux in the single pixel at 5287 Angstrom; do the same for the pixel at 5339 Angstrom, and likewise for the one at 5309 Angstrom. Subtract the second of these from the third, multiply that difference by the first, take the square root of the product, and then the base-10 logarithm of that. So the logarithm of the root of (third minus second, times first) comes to -0.19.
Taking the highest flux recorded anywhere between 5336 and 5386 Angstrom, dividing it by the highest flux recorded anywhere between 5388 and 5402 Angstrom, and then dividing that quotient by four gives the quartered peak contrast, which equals 0.279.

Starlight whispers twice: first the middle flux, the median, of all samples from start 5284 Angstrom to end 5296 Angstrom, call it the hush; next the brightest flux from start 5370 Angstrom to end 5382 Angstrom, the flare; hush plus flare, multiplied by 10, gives 273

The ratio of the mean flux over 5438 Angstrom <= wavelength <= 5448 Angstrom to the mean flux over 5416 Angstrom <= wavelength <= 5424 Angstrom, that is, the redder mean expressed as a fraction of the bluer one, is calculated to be 1.01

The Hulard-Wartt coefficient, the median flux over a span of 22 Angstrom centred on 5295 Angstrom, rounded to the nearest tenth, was 13.2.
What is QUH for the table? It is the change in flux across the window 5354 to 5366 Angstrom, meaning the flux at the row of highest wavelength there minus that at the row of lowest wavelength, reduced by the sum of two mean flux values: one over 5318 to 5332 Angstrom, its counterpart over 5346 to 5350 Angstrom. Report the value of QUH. -25.5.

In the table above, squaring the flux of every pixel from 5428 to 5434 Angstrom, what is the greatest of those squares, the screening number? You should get 164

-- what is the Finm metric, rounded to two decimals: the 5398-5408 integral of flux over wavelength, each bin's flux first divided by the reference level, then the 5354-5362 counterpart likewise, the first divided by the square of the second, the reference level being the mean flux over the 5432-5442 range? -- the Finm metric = 0.13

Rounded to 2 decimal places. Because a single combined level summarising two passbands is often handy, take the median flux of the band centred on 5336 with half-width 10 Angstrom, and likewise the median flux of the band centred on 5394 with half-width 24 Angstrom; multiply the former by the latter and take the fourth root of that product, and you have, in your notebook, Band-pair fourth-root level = 3.60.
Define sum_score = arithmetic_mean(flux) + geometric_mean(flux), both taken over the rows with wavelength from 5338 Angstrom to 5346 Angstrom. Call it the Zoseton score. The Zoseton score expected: 26.9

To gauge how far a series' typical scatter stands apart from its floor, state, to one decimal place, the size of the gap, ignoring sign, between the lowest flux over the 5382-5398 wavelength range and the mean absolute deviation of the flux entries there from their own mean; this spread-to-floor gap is 11.3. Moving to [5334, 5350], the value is 11.6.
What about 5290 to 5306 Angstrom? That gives 12.1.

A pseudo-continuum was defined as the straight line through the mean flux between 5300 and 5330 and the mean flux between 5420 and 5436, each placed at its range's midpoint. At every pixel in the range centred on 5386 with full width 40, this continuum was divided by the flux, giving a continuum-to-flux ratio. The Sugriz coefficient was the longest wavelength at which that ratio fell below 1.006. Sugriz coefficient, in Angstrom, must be 5401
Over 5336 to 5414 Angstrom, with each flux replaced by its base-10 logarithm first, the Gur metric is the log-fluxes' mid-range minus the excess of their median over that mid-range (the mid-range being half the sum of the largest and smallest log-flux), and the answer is 1.12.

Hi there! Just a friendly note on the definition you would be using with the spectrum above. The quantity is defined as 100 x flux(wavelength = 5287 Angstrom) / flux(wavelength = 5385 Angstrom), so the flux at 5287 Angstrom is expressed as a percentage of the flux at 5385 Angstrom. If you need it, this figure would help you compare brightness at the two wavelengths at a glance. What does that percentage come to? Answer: 87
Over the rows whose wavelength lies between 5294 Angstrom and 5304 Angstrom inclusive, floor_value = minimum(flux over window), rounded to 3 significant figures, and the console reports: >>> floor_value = 12.5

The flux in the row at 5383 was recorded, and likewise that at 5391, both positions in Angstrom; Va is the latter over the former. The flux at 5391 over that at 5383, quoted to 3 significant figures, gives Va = 1.01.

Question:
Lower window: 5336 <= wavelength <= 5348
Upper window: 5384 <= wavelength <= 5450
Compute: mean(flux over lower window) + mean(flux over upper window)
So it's 26.6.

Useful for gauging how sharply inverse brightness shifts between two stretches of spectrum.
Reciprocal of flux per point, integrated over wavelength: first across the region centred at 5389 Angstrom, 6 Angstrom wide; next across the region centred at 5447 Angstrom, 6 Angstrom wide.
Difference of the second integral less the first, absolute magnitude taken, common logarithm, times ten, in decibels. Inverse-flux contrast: -24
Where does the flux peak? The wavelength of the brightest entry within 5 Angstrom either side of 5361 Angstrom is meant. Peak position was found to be 5361 Angstrom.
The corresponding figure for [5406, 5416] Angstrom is 5415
